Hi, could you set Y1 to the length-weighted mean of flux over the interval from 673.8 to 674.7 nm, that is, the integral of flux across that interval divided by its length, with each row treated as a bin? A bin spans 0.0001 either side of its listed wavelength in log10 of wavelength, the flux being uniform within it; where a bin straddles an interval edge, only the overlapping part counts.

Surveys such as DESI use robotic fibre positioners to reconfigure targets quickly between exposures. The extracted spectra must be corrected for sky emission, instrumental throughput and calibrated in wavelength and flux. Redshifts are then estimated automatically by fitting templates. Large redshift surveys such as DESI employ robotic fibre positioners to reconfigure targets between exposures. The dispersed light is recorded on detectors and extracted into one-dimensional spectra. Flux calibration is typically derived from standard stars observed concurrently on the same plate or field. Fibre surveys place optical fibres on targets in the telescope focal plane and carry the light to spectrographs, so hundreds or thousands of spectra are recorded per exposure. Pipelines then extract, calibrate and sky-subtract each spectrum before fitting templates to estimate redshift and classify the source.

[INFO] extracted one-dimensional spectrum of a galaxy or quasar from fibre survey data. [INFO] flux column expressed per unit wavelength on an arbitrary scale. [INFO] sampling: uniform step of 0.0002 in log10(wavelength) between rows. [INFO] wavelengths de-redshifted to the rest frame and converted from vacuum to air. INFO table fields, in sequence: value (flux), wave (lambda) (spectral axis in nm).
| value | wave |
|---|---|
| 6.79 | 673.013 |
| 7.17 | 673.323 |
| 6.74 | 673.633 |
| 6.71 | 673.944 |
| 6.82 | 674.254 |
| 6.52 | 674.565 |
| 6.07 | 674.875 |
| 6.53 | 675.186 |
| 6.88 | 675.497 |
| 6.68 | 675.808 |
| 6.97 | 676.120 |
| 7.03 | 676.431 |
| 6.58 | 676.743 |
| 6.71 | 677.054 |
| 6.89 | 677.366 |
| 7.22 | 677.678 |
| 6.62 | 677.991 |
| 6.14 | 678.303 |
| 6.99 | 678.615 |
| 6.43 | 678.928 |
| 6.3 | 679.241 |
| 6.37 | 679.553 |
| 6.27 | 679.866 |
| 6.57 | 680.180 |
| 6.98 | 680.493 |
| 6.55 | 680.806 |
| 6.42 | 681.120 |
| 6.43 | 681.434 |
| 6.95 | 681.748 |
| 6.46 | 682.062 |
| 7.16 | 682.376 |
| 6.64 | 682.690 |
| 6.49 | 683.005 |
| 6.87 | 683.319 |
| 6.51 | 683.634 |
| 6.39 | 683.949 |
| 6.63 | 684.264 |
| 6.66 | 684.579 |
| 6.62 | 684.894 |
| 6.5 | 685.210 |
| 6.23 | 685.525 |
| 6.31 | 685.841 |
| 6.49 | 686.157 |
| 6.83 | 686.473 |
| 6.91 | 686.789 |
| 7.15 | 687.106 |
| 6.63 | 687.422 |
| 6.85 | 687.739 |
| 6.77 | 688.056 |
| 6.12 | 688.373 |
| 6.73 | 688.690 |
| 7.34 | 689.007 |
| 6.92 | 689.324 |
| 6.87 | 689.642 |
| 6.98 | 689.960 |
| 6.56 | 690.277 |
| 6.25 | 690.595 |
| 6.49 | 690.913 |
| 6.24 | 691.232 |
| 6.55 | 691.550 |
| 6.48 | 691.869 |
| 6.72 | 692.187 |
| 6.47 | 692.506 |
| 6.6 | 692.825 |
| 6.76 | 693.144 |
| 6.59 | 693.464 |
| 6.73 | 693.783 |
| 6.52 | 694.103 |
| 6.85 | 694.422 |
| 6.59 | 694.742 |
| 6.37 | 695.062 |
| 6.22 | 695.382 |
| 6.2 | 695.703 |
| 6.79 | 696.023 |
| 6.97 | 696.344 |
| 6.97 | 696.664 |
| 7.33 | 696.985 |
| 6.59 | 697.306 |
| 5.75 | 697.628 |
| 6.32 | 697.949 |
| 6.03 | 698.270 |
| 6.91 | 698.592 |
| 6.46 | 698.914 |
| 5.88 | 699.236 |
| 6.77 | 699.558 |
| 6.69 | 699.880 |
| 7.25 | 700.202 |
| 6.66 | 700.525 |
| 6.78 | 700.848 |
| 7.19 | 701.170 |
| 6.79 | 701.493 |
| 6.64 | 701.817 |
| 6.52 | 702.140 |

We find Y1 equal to 6.69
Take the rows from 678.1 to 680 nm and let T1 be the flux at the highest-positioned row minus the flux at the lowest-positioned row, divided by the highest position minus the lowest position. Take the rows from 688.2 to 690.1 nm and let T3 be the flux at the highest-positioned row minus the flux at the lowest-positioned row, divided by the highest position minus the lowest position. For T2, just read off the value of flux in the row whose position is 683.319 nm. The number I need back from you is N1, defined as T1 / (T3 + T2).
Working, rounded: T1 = 0.08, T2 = 6.87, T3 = 0.542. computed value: 0.01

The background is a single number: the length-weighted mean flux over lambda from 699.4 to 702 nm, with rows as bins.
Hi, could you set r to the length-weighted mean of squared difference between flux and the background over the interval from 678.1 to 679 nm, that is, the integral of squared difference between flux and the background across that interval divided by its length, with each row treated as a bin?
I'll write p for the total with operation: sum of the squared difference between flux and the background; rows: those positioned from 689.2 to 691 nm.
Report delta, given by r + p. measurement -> 0.8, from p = 0.58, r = 0.23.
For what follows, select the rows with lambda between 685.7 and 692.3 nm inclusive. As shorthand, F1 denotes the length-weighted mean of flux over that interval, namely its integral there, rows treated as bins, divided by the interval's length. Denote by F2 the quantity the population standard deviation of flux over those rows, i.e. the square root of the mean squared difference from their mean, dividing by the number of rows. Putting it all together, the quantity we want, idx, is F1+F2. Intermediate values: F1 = 6.68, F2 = 0.30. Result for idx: 6.98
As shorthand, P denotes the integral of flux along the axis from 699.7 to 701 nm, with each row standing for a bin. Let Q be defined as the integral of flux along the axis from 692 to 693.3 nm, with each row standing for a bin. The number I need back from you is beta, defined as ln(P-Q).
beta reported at -1.3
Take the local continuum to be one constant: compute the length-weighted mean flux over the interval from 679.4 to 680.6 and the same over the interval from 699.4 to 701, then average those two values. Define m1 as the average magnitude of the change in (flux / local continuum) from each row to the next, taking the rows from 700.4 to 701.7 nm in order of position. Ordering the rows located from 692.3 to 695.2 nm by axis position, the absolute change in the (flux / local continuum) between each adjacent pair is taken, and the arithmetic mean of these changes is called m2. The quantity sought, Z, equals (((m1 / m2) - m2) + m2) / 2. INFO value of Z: 0.77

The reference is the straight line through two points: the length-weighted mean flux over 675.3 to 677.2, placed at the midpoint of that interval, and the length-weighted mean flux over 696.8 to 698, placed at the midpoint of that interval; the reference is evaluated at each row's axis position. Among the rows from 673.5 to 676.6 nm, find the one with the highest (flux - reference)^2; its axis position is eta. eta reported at 674.875 nm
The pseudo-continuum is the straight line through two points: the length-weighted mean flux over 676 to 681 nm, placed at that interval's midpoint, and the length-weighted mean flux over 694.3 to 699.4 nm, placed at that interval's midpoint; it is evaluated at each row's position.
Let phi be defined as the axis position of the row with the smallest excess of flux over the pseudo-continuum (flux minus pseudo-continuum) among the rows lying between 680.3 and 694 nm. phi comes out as 688.373 nm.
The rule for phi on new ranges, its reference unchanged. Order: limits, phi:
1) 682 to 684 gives 683.949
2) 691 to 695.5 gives 691.232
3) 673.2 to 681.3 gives 674.875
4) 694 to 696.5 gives 695.703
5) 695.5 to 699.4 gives 697.628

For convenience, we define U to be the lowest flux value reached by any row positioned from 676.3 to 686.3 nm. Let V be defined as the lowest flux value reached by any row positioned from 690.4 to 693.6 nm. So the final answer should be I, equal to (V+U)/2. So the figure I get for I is 6.19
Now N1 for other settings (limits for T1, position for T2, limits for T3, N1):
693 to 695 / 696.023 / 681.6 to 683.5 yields -0.02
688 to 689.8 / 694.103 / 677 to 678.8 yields 0.01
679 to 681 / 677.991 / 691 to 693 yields 0.02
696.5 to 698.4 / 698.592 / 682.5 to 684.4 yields -0.08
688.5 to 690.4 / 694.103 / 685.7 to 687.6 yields -0.02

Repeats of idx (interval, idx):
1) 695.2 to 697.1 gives 7.14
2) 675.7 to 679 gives 7.05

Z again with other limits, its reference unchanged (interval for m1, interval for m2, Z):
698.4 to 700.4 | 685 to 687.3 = 1.29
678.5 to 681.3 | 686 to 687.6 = 0.45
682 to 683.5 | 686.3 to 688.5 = 0.73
